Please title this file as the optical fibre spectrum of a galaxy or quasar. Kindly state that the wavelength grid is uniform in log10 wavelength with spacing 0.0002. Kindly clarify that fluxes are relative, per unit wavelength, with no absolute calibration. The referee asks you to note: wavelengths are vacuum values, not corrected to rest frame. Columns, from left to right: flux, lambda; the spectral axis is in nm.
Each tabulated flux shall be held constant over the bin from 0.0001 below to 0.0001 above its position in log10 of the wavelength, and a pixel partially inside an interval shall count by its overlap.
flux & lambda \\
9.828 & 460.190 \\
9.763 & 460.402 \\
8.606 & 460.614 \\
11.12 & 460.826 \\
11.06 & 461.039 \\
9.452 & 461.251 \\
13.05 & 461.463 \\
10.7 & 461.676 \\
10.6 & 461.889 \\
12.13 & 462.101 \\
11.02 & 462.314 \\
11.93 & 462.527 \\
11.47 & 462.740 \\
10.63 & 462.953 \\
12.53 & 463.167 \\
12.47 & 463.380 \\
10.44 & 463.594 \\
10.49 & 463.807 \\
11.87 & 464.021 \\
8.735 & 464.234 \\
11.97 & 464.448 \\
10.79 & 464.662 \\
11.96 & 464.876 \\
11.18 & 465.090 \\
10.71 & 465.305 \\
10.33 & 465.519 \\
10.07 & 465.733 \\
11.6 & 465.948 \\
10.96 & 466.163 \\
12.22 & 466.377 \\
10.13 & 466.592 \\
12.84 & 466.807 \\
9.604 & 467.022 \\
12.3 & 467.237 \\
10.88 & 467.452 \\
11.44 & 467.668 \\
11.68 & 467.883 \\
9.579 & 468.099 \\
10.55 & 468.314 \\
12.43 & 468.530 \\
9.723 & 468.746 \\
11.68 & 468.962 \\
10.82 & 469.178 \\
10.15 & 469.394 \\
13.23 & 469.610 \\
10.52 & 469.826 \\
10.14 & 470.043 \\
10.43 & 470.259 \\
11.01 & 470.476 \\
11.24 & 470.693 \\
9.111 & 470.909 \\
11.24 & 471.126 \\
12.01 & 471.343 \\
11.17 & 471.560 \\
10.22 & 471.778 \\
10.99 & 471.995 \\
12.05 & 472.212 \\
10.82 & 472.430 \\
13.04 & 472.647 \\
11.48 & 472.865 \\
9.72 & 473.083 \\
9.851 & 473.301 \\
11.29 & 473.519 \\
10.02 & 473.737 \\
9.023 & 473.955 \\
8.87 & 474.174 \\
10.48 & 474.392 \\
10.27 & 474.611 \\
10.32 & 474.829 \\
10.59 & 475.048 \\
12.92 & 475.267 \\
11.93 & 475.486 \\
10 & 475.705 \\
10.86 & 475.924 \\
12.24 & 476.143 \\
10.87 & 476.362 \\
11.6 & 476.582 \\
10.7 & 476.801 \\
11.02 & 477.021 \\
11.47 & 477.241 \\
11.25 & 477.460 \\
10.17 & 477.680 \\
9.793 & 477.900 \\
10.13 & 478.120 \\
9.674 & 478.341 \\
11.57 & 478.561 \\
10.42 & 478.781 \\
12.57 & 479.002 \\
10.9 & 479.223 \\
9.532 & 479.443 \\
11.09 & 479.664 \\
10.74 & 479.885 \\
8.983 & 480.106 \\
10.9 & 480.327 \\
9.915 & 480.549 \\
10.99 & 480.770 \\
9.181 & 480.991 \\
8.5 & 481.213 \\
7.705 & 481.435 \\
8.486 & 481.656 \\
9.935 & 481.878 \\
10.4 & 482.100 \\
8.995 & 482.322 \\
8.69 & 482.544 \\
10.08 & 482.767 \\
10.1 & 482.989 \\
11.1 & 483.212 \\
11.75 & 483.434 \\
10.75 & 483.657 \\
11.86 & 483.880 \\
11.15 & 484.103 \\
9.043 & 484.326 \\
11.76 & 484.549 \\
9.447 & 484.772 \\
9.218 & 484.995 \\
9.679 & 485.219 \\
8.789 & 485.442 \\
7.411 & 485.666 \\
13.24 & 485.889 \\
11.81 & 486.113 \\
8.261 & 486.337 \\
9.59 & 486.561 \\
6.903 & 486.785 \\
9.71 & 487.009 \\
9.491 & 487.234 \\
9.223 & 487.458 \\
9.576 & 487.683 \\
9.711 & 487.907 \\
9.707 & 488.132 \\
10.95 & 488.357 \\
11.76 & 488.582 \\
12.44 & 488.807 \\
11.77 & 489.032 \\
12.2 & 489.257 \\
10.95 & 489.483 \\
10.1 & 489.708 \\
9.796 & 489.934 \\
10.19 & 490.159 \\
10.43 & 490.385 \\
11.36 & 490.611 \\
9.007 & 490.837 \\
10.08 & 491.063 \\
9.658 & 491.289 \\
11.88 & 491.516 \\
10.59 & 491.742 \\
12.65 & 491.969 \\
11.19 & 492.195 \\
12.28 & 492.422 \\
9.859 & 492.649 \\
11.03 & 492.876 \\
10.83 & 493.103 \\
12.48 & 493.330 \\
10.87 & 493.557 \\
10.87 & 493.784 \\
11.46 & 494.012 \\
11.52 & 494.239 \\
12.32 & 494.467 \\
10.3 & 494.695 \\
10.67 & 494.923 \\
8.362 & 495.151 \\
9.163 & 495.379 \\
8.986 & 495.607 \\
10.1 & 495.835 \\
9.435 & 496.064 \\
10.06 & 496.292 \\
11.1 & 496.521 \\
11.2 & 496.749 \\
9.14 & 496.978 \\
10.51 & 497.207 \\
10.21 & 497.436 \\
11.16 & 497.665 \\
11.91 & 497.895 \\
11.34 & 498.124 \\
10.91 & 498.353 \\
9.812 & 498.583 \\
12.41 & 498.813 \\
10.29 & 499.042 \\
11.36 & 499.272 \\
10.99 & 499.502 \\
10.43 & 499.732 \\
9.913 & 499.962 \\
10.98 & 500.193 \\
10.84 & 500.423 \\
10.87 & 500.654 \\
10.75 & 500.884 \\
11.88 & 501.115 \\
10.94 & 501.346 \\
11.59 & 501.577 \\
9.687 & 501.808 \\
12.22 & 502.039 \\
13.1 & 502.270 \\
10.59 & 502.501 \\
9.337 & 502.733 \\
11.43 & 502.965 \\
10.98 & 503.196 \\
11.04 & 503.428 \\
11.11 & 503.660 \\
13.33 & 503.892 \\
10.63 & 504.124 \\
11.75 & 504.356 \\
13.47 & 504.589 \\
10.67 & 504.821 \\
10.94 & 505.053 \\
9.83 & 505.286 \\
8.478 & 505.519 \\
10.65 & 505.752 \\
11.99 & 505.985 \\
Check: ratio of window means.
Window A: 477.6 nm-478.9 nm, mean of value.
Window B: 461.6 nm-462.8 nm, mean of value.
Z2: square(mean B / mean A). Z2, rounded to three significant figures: 1.21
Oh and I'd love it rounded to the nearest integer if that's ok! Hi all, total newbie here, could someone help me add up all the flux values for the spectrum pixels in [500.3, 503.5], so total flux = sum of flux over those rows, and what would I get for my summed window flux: 155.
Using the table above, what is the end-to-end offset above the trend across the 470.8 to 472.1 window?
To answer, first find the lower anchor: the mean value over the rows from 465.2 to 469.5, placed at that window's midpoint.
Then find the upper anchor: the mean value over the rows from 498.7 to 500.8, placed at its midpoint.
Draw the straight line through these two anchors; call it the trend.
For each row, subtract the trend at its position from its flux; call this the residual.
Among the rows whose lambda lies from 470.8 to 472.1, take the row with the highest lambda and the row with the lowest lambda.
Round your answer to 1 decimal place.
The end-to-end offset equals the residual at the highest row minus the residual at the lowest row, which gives 1.9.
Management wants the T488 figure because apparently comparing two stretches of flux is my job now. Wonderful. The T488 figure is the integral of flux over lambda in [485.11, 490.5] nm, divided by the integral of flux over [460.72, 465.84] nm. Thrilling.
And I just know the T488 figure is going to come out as 0.96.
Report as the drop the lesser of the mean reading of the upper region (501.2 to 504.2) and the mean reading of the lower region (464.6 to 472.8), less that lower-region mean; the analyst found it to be 0.00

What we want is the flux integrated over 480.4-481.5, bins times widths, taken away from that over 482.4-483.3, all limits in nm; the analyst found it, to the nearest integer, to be -1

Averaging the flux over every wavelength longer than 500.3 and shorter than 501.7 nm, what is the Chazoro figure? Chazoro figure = 11.1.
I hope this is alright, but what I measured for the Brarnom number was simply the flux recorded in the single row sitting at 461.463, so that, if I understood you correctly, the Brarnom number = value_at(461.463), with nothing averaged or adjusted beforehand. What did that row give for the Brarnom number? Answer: 13.05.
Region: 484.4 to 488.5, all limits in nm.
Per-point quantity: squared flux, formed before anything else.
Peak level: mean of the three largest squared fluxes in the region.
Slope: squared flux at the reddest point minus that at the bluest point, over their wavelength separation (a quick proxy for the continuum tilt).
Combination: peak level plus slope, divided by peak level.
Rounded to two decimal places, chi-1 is 0.97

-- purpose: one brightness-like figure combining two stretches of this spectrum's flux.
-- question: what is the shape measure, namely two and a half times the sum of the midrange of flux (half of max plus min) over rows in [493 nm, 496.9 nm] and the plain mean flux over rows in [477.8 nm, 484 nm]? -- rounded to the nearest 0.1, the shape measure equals 51.5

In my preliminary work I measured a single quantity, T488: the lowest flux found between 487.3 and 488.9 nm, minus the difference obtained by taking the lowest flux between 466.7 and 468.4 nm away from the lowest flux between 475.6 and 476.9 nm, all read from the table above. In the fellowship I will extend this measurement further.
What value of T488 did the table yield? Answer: 8.8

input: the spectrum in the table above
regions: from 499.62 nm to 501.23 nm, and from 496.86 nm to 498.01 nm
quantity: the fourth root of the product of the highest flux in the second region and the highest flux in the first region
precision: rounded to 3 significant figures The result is 3.45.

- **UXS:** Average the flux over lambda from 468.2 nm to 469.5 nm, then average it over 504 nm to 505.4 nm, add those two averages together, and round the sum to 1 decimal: 22.1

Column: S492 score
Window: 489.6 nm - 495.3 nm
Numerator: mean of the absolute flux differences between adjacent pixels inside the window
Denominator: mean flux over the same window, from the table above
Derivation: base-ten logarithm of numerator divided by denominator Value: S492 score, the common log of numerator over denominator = -0.98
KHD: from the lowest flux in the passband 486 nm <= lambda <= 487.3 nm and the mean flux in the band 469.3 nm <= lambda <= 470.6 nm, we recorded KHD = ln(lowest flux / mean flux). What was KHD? -0.46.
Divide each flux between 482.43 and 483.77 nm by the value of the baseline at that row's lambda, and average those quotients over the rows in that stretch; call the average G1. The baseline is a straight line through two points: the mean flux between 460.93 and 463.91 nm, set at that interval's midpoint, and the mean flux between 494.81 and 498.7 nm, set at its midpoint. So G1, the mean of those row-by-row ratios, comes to 0.98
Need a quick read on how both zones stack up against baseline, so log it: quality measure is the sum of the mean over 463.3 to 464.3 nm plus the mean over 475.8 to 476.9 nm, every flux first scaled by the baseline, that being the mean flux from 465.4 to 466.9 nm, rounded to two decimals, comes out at 1.98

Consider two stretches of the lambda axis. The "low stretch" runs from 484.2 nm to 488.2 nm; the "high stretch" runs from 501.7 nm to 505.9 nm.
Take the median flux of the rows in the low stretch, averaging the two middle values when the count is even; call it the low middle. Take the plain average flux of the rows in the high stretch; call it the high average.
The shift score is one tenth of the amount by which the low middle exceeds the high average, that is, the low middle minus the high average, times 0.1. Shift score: -0.15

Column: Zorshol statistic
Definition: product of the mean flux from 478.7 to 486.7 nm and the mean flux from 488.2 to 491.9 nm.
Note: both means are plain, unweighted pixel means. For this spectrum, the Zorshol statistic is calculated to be 109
